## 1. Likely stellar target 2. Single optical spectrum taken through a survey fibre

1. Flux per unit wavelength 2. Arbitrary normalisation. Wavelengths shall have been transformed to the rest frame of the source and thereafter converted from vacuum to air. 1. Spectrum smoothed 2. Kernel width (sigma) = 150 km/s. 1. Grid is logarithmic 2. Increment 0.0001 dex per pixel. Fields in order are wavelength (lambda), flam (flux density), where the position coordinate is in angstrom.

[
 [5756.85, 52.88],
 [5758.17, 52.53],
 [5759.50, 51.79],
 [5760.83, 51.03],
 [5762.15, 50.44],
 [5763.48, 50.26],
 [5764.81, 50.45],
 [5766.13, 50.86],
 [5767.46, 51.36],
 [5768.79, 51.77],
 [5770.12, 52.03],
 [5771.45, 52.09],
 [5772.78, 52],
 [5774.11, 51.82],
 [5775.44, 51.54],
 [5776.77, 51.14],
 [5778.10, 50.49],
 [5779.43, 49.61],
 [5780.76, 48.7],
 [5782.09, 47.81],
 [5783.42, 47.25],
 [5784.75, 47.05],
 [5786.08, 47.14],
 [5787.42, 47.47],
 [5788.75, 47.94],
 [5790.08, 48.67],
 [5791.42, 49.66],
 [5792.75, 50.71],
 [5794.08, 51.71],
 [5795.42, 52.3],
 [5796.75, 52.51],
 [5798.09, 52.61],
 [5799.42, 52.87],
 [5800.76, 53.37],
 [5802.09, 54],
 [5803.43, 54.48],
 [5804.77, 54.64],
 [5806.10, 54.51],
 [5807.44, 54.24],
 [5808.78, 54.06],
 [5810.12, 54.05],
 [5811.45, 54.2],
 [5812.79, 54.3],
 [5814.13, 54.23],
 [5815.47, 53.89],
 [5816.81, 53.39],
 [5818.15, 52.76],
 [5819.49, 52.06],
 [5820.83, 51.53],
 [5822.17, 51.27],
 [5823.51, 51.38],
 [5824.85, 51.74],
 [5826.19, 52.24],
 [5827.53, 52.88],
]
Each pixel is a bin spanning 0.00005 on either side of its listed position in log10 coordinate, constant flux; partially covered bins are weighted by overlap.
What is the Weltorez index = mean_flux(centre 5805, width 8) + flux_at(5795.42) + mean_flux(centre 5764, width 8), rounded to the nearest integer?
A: 157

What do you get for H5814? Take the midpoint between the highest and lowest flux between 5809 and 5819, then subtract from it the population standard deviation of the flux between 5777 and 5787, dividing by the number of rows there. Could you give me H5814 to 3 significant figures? 52.3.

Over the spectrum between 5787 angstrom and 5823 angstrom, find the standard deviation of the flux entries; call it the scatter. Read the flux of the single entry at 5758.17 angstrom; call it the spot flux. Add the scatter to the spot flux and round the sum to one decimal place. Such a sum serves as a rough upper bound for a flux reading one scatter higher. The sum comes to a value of 54.6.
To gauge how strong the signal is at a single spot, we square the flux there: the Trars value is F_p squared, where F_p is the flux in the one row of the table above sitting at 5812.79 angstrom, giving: 2948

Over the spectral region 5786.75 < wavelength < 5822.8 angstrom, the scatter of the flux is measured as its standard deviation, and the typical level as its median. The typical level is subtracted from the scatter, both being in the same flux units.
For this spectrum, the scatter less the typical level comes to -50.8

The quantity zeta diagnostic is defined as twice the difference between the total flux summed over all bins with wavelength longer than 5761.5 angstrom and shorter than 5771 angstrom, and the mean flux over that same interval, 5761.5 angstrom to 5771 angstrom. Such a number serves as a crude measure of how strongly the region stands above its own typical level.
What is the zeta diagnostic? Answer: 612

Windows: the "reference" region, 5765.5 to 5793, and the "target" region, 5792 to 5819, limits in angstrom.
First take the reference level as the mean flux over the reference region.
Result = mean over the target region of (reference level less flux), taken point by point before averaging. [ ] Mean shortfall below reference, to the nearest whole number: -4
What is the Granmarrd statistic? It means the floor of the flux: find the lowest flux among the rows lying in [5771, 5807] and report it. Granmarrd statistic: 47.05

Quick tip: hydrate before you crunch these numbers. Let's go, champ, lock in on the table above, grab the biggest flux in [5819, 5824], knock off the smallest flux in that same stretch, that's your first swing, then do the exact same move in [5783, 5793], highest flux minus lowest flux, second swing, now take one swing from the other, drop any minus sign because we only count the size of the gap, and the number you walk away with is 2.87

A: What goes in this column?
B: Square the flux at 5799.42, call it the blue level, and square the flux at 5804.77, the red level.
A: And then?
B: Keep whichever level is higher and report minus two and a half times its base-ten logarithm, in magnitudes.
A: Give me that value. -8.69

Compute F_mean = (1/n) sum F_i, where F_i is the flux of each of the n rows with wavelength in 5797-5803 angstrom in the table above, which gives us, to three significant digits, 53.2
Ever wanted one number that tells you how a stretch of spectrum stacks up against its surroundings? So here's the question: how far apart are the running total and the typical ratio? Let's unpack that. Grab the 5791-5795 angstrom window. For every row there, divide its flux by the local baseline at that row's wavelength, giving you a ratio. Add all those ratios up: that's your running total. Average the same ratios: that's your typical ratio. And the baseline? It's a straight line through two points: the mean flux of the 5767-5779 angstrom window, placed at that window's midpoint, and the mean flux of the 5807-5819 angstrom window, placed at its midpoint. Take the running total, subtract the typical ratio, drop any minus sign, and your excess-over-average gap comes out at 1.92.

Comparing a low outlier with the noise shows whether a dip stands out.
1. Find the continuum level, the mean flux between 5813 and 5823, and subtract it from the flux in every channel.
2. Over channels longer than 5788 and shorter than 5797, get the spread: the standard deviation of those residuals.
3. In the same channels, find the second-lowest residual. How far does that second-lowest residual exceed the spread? -6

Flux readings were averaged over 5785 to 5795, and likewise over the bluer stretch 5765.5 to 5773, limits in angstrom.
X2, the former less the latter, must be -2.6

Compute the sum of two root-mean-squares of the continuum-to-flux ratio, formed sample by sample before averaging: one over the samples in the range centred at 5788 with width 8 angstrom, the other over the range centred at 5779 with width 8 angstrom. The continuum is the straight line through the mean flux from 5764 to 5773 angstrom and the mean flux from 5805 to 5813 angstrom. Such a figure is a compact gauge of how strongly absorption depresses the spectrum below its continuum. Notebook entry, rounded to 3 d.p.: 2.148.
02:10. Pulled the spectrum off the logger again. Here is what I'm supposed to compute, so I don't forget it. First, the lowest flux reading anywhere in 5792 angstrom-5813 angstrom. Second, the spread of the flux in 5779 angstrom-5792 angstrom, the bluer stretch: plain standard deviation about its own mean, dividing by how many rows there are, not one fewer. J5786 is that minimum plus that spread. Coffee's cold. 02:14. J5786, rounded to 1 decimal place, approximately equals 51.6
